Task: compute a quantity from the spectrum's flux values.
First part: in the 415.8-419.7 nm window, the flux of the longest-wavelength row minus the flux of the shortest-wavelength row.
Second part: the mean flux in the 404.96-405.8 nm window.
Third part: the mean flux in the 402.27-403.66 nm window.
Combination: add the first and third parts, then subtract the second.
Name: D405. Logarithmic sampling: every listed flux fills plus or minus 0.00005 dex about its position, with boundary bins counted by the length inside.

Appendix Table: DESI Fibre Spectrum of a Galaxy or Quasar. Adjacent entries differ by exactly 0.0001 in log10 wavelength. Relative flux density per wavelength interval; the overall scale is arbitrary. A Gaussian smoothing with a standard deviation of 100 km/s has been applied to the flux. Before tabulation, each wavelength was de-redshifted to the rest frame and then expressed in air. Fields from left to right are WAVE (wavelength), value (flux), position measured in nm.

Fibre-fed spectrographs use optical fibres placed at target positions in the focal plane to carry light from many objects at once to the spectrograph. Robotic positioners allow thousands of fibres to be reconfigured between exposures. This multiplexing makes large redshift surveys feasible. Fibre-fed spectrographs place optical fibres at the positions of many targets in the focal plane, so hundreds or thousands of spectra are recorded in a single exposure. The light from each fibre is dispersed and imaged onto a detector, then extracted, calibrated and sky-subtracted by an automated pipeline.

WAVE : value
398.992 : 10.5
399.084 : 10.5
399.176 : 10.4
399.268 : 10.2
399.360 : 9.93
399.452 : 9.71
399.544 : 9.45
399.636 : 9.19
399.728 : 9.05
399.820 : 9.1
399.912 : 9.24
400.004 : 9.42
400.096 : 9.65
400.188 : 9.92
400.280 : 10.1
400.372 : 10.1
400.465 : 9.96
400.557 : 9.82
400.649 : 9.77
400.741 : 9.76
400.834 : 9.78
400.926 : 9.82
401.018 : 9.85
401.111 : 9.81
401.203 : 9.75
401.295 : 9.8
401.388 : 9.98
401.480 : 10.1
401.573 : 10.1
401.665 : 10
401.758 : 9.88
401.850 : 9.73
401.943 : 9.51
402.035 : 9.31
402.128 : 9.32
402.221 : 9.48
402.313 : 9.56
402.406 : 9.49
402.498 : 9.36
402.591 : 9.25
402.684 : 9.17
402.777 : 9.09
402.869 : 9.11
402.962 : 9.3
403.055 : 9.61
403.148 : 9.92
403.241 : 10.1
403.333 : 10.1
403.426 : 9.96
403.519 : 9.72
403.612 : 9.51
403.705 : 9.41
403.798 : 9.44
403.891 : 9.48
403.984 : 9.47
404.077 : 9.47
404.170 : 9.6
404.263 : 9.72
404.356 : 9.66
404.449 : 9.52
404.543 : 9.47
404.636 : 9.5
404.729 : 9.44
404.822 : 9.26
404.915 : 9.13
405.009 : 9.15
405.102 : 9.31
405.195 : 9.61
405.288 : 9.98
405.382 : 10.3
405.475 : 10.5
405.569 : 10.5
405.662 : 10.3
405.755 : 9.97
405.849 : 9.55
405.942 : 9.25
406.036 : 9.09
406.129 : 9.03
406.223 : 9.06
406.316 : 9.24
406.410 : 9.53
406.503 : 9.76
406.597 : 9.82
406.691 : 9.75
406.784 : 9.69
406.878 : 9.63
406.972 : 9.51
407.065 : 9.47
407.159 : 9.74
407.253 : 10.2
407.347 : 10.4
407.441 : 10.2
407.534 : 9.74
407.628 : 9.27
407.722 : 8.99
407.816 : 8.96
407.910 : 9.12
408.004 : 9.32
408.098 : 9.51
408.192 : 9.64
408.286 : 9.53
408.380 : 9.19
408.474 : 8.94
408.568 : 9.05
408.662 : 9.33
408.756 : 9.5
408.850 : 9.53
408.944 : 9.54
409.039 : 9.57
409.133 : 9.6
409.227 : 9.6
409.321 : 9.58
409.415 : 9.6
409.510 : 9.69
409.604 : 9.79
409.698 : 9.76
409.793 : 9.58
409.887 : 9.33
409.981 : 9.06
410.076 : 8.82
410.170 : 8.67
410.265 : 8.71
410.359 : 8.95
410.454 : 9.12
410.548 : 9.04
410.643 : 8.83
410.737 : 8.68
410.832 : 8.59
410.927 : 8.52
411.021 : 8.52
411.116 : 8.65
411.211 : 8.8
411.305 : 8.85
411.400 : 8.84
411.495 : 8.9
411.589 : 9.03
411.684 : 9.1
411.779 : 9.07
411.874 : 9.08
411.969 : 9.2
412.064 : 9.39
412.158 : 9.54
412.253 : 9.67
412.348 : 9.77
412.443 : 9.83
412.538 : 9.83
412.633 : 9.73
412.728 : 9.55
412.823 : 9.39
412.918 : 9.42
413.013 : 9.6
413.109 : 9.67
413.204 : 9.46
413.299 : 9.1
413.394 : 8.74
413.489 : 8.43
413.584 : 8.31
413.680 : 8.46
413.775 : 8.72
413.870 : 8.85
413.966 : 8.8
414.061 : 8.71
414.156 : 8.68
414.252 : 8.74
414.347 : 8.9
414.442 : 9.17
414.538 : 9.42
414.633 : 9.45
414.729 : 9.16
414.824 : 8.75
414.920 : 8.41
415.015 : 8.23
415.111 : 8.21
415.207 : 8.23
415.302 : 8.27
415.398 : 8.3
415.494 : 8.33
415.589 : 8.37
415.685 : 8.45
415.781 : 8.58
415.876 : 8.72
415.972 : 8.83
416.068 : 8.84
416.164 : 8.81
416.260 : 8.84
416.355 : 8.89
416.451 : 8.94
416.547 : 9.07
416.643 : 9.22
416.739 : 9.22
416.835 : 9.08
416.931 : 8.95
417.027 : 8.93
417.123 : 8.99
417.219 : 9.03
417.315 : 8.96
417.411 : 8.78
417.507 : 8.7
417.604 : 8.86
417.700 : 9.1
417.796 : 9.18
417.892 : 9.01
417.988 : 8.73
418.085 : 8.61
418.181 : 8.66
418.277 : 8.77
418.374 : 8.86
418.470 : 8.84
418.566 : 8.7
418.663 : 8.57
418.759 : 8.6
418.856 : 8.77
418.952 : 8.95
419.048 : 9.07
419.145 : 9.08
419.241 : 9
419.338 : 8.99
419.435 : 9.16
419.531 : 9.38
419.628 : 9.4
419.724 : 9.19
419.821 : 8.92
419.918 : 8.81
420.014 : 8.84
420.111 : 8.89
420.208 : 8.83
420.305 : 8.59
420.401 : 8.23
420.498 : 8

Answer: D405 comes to 0.27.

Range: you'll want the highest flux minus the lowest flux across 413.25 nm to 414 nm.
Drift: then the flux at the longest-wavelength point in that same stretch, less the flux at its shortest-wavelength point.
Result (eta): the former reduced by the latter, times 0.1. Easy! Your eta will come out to 0.11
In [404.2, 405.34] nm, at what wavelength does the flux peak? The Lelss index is 405.288 nm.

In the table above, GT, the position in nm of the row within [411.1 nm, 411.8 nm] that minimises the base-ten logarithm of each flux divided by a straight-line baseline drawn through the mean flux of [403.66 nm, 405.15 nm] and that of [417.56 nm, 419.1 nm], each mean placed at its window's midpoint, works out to 411.116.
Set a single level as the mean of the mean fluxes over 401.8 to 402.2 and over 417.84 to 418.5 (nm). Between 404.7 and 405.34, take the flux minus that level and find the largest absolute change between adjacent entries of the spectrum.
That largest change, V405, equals 0.37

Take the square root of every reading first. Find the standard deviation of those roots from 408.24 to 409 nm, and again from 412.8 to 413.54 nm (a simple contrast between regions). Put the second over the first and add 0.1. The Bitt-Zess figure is 1.9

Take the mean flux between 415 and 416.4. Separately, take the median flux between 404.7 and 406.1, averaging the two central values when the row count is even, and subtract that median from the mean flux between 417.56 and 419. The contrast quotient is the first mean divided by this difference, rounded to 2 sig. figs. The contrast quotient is -12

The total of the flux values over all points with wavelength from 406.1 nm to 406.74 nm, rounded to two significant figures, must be 66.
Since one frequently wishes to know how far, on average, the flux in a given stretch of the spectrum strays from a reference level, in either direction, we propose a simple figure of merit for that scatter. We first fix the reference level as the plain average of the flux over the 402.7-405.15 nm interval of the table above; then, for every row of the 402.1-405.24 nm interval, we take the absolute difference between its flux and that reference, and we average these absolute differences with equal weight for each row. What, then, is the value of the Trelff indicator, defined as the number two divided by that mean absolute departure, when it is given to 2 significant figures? 10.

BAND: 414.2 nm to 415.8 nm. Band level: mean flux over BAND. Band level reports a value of 8.6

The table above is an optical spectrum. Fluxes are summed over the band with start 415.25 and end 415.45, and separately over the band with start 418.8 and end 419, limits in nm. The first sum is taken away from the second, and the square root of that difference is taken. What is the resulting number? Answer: 1.1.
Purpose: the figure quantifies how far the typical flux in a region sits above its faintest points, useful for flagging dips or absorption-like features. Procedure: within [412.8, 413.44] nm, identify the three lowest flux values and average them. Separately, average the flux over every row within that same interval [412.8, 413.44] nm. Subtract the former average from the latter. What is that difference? 0.26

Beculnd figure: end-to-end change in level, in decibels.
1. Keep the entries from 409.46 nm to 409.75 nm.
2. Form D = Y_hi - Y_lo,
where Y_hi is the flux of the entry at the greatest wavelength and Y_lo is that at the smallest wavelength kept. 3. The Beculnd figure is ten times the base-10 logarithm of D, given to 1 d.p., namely -11.5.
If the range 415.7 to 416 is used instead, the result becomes -6.0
